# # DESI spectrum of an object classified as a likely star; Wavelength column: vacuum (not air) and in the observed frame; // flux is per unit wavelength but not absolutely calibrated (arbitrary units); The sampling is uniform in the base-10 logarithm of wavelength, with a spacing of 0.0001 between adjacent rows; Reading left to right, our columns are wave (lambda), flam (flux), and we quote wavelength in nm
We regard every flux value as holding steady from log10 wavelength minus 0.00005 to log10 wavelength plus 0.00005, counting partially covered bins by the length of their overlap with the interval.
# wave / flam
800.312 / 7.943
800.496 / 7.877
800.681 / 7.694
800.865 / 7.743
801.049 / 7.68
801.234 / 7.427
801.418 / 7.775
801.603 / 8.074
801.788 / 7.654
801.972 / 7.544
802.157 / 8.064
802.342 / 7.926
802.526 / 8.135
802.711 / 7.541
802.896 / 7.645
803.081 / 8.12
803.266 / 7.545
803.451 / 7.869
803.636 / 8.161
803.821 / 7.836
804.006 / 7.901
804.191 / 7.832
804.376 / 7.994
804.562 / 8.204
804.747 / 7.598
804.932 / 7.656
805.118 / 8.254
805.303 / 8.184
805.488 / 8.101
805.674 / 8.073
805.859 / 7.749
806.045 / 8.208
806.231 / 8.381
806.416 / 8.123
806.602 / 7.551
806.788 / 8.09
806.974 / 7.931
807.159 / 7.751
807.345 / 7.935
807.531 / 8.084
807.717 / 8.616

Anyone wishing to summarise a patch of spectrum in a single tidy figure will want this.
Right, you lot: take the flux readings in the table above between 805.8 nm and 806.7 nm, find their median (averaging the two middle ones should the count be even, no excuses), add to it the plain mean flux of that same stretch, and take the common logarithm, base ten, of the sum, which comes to 1.208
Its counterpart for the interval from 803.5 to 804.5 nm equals 1.200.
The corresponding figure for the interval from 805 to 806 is 1.209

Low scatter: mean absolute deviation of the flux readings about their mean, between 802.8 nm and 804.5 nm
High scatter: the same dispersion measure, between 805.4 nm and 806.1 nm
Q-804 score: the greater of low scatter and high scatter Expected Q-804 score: 0.15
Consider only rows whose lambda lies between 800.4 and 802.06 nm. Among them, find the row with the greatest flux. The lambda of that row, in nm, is 801.603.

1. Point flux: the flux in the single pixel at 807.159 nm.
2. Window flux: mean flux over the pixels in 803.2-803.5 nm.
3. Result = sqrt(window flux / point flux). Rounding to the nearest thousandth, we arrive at 0.997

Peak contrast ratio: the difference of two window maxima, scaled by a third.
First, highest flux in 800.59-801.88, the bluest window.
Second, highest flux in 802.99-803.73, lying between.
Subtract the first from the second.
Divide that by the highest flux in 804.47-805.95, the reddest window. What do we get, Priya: 0.0105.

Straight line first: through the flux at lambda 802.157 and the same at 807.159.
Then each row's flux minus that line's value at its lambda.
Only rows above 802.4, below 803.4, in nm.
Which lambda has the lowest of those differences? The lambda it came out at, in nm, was 802.711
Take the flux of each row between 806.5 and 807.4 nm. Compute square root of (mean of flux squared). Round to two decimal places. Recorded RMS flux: 7.85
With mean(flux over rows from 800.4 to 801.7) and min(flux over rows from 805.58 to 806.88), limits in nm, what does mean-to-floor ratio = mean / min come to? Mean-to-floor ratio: 1.03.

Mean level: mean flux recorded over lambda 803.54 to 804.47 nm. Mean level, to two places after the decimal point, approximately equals 7.94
